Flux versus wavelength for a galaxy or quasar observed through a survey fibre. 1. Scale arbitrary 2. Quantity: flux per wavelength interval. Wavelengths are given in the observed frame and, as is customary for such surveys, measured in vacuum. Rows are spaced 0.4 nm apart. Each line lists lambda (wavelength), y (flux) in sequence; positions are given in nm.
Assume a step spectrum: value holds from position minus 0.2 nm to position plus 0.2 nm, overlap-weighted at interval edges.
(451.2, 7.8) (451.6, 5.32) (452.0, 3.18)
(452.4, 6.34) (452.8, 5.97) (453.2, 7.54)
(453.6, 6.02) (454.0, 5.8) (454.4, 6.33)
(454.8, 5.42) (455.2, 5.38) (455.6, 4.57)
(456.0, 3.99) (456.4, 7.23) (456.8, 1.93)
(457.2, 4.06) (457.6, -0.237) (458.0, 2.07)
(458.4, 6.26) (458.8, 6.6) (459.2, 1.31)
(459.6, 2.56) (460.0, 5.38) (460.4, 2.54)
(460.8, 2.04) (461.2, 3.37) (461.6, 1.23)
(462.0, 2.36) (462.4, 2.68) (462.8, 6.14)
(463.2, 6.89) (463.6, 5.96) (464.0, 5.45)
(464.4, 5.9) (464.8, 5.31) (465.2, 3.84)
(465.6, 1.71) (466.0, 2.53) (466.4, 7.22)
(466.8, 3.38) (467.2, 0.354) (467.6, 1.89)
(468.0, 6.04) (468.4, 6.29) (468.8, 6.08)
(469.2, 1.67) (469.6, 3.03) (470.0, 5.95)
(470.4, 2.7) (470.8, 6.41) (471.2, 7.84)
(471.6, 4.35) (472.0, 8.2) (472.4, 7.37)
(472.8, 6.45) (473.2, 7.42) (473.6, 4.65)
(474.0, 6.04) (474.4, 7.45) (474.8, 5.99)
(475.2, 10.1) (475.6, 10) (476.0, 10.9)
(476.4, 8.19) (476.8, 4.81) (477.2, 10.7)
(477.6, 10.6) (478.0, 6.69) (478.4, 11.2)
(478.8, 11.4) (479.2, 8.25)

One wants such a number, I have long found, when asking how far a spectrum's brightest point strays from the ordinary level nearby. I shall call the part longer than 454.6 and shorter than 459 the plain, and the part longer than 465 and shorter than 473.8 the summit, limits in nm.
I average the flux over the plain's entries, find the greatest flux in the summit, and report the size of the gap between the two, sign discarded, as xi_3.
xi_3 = 3.9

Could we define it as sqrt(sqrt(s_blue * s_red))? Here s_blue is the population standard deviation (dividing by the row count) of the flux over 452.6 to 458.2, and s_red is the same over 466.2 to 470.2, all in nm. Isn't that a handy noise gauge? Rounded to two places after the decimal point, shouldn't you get 1.48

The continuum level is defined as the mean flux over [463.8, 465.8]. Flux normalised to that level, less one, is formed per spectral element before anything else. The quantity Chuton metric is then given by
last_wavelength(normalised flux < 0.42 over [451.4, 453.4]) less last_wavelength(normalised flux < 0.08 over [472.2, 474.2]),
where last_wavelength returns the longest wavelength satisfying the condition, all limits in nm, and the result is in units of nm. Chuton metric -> -20.80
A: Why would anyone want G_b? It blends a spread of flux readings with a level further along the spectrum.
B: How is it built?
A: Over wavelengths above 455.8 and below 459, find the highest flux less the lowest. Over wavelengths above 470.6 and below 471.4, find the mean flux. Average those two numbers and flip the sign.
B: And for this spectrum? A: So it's -7.3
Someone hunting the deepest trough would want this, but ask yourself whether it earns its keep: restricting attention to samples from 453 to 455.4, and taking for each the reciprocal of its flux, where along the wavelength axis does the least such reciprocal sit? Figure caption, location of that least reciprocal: 453.2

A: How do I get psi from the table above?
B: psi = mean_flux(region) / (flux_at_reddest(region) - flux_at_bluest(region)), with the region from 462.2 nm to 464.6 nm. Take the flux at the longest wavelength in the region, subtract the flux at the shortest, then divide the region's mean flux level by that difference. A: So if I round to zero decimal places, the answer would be 2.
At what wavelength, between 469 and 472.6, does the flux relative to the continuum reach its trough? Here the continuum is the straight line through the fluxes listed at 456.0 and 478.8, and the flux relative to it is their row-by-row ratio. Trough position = 469.2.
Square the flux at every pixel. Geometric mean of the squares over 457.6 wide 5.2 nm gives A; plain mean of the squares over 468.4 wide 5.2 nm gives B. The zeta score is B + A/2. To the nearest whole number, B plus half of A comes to 26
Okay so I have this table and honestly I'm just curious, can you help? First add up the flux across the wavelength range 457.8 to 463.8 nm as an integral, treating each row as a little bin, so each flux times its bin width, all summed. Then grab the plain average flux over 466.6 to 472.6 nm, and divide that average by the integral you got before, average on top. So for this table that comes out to 0.21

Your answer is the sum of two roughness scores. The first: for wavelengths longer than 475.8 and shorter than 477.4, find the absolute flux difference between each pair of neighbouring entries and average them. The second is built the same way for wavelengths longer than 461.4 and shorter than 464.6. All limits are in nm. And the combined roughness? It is 5.1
